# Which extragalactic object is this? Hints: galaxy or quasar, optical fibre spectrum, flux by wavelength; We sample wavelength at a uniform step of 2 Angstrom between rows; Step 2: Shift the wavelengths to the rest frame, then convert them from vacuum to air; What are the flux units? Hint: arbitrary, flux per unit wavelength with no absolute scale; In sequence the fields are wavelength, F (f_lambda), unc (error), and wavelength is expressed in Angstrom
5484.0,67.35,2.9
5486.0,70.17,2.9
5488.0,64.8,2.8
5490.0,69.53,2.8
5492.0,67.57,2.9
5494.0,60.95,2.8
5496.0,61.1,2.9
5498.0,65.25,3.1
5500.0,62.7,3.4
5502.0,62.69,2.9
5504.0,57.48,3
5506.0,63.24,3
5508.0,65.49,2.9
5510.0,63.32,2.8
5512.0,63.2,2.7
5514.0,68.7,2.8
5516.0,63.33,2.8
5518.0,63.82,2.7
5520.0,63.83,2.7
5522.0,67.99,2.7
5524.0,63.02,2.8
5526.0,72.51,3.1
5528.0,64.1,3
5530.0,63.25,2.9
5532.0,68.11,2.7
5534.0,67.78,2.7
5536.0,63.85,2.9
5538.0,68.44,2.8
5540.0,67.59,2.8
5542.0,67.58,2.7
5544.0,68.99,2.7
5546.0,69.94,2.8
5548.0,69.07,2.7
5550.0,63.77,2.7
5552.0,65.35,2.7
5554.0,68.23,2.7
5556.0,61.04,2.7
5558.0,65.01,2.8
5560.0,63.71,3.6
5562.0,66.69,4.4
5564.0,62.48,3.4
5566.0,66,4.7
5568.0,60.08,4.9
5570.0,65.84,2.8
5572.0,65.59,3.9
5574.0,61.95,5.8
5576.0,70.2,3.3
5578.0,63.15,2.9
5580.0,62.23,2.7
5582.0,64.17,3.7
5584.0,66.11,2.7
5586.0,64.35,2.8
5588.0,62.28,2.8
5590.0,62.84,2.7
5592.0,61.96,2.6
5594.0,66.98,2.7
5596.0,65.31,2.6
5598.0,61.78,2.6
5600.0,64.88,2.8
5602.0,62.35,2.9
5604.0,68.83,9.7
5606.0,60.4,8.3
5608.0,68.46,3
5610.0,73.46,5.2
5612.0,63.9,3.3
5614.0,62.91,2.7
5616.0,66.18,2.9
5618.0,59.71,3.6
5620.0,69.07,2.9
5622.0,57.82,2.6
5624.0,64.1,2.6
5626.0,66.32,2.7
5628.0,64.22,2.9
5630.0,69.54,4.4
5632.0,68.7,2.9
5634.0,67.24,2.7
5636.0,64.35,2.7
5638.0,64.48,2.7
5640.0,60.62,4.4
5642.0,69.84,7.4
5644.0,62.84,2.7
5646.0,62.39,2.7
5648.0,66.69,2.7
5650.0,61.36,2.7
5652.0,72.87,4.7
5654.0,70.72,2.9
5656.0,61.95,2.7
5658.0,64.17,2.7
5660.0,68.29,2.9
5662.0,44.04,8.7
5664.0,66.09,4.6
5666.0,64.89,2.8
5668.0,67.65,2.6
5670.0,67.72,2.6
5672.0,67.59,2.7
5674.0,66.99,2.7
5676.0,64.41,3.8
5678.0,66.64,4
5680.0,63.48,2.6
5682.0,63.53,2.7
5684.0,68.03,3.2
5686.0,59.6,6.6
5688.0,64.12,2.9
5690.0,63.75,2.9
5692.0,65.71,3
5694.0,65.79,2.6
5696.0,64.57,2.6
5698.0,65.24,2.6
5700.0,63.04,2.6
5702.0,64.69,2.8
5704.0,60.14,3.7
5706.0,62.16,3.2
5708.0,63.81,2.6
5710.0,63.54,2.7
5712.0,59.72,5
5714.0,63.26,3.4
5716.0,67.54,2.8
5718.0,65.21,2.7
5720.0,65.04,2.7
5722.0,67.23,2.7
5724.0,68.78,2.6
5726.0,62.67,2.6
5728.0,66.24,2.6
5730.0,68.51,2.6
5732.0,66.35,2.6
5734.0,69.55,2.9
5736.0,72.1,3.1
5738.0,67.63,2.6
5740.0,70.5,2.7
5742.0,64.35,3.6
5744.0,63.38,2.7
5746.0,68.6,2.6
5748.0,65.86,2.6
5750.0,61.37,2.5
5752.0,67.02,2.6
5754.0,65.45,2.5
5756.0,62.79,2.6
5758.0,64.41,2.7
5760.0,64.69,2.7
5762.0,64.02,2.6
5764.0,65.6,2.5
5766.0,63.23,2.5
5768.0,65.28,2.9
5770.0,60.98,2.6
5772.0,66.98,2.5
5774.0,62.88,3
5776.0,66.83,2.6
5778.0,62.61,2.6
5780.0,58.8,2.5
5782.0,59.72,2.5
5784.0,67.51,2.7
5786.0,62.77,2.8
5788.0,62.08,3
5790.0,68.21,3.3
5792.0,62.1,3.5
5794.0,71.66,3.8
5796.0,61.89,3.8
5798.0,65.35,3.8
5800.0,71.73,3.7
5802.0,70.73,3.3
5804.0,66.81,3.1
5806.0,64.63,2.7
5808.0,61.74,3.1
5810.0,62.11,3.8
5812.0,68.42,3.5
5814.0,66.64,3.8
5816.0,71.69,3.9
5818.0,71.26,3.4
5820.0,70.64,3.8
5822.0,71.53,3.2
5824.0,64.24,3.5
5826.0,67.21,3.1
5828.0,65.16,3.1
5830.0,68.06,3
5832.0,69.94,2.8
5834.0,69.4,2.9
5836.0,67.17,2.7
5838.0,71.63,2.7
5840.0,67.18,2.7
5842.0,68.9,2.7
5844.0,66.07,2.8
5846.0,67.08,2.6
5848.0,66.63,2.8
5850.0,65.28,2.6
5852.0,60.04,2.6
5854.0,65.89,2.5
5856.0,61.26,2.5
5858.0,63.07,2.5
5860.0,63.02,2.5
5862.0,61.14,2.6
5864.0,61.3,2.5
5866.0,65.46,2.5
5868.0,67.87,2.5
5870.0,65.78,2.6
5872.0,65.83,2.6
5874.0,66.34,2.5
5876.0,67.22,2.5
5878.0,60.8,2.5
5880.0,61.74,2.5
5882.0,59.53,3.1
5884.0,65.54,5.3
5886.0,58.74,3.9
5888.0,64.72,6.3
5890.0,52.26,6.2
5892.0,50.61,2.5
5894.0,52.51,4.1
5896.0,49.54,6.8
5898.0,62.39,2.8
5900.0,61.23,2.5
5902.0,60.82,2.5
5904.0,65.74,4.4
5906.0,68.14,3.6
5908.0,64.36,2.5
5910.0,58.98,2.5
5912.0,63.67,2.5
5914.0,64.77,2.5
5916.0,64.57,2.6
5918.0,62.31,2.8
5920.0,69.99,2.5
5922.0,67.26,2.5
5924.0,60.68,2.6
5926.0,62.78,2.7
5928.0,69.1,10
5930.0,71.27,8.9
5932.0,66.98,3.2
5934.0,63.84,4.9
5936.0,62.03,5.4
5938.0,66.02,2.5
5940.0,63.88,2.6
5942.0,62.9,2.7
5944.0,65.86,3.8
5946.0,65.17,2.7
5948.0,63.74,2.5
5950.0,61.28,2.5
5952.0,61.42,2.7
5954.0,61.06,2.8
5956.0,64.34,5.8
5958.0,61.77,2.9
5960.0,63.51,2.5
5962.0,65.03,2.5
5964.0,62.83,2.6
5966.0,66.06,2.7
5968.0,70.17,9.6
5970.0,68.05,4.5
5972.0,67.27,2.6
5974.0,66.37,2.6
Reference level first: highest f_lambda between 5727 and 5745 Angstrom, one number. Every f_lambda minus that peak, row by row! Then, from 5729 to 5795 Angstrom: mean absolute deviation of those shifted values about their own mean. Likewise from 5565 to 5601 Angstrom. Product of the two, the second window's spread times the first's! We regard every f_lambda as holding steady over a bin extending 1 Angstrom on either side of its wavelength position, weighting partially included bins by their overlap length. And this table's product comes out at 5.2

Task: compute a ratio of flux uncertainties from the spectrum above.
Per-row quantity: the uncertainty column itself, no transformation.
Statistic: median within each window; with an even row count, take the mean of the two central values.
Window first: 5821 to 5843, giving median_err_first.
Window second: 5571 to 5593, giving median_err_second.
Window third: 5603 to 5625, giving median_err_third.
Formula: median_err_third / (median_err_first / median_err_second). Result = 2.90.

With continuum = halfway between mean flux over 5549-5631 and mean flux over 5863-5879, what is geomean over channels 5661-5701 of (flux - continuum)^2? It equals 2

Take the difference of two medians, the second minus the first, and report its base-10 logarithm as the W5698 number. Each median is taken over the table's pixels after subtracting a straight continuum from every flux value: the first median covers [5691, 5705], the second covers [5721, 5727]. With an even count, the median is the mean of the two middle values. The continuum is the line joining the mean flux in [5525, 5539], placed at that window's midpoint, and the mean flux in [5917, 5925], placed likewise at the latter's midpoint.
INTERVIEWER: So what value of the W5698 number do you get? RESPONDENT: 0.42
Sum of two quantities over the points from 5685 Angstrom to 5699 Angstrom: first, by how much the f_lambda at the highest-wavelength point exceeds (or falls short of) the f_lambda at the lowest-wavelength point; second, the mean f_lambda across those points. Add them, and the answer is 70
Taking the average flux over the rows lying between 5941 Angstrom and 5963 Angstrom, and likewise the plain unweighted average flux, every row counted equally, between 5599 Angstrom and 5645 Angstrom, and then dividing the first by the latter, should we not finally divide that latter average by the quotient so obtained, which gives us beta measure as 67.2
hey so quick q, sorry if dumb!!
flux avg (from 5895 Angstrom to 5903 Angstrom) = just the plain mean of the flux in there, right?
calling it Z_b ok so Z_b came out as 58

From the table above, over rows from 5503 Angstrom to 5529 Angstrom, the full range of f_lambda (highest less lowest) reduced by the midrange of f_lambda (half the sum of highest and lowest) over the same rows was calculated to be -50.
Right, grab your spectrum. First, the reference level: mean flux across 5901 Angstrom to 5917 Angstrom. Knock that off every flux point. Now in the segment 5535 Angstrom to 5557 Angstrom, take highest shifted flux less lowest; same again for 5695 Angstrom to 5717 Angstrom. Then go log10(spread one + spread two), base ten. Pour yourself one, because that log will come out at 1.22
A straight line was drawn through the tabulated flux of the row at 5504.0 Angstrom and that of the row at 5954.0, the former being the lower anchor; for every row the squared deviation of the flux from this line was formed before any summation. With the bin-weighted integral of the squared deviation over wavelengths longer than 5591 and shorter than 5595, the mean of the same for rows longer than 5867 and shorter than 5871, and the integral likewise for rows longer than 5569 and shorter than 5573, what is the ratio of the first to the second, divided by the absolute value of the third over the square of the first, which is 605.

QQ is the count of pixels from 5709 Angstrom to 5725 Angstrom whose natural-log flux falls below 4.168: 3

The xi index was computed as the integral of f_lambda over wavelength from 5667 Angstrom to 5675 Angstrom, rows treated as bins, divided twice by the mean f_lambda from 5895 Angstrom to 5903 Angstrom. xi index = 0.158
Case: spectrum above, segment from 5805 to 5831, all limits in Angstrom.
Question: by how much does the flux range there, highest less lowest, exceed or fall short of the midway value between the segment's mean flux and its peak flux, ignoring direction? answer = 59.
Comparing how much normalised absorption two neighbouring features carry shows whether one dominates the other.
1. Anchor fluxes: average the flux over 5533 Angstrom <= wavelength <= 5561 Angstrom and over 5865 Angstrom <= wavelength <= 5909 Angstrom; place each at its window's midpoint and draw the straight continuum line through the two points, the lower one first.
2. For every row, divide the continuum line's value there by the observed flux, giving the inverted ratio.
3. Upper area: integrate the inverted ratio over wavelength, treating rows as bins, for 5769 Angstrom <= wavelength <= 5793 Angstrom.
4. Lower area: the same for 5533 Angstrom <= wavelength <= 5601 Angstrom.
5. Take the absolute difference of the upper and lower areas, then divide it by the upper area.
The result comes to 1.9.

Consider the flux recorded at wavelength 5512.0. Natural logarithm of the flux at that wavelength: 4.15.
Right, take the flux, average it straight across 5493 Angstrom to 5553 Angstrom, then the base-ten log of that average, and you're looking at 1.81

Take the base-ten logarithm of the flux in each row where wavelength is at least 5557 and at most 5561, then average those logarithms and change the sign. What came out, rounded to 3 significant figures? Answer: -1.81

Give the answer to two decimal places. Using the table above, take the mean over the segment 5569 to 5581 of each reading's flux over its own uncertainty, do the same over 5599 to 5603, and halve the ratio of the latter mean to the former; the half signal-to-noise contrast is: 0.57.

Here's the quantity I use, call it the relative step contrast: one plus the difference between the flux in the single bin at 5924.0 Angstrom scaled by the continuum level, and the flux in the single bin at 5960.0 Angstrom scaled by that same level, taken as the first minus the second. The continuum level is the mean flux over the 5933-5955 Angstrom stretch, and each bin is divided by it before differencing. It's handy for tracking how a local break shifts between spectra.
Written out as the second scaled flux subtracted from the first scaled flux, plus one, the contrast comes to 0.96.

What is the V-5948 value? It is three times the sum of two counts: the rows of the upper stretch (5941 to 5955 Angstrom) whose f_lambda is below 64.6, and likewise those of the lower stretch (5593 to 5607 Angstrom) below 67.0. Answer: 33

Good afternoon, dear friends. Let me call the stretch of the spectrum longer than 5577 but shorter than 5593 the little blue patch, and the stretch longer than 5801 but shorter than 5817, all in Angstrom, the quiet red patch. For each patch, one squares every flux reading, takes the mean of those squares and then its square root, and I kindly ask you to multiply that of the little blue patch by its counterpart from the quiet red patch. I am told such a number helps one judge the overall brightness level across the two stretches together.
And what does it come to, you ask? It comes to 4228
